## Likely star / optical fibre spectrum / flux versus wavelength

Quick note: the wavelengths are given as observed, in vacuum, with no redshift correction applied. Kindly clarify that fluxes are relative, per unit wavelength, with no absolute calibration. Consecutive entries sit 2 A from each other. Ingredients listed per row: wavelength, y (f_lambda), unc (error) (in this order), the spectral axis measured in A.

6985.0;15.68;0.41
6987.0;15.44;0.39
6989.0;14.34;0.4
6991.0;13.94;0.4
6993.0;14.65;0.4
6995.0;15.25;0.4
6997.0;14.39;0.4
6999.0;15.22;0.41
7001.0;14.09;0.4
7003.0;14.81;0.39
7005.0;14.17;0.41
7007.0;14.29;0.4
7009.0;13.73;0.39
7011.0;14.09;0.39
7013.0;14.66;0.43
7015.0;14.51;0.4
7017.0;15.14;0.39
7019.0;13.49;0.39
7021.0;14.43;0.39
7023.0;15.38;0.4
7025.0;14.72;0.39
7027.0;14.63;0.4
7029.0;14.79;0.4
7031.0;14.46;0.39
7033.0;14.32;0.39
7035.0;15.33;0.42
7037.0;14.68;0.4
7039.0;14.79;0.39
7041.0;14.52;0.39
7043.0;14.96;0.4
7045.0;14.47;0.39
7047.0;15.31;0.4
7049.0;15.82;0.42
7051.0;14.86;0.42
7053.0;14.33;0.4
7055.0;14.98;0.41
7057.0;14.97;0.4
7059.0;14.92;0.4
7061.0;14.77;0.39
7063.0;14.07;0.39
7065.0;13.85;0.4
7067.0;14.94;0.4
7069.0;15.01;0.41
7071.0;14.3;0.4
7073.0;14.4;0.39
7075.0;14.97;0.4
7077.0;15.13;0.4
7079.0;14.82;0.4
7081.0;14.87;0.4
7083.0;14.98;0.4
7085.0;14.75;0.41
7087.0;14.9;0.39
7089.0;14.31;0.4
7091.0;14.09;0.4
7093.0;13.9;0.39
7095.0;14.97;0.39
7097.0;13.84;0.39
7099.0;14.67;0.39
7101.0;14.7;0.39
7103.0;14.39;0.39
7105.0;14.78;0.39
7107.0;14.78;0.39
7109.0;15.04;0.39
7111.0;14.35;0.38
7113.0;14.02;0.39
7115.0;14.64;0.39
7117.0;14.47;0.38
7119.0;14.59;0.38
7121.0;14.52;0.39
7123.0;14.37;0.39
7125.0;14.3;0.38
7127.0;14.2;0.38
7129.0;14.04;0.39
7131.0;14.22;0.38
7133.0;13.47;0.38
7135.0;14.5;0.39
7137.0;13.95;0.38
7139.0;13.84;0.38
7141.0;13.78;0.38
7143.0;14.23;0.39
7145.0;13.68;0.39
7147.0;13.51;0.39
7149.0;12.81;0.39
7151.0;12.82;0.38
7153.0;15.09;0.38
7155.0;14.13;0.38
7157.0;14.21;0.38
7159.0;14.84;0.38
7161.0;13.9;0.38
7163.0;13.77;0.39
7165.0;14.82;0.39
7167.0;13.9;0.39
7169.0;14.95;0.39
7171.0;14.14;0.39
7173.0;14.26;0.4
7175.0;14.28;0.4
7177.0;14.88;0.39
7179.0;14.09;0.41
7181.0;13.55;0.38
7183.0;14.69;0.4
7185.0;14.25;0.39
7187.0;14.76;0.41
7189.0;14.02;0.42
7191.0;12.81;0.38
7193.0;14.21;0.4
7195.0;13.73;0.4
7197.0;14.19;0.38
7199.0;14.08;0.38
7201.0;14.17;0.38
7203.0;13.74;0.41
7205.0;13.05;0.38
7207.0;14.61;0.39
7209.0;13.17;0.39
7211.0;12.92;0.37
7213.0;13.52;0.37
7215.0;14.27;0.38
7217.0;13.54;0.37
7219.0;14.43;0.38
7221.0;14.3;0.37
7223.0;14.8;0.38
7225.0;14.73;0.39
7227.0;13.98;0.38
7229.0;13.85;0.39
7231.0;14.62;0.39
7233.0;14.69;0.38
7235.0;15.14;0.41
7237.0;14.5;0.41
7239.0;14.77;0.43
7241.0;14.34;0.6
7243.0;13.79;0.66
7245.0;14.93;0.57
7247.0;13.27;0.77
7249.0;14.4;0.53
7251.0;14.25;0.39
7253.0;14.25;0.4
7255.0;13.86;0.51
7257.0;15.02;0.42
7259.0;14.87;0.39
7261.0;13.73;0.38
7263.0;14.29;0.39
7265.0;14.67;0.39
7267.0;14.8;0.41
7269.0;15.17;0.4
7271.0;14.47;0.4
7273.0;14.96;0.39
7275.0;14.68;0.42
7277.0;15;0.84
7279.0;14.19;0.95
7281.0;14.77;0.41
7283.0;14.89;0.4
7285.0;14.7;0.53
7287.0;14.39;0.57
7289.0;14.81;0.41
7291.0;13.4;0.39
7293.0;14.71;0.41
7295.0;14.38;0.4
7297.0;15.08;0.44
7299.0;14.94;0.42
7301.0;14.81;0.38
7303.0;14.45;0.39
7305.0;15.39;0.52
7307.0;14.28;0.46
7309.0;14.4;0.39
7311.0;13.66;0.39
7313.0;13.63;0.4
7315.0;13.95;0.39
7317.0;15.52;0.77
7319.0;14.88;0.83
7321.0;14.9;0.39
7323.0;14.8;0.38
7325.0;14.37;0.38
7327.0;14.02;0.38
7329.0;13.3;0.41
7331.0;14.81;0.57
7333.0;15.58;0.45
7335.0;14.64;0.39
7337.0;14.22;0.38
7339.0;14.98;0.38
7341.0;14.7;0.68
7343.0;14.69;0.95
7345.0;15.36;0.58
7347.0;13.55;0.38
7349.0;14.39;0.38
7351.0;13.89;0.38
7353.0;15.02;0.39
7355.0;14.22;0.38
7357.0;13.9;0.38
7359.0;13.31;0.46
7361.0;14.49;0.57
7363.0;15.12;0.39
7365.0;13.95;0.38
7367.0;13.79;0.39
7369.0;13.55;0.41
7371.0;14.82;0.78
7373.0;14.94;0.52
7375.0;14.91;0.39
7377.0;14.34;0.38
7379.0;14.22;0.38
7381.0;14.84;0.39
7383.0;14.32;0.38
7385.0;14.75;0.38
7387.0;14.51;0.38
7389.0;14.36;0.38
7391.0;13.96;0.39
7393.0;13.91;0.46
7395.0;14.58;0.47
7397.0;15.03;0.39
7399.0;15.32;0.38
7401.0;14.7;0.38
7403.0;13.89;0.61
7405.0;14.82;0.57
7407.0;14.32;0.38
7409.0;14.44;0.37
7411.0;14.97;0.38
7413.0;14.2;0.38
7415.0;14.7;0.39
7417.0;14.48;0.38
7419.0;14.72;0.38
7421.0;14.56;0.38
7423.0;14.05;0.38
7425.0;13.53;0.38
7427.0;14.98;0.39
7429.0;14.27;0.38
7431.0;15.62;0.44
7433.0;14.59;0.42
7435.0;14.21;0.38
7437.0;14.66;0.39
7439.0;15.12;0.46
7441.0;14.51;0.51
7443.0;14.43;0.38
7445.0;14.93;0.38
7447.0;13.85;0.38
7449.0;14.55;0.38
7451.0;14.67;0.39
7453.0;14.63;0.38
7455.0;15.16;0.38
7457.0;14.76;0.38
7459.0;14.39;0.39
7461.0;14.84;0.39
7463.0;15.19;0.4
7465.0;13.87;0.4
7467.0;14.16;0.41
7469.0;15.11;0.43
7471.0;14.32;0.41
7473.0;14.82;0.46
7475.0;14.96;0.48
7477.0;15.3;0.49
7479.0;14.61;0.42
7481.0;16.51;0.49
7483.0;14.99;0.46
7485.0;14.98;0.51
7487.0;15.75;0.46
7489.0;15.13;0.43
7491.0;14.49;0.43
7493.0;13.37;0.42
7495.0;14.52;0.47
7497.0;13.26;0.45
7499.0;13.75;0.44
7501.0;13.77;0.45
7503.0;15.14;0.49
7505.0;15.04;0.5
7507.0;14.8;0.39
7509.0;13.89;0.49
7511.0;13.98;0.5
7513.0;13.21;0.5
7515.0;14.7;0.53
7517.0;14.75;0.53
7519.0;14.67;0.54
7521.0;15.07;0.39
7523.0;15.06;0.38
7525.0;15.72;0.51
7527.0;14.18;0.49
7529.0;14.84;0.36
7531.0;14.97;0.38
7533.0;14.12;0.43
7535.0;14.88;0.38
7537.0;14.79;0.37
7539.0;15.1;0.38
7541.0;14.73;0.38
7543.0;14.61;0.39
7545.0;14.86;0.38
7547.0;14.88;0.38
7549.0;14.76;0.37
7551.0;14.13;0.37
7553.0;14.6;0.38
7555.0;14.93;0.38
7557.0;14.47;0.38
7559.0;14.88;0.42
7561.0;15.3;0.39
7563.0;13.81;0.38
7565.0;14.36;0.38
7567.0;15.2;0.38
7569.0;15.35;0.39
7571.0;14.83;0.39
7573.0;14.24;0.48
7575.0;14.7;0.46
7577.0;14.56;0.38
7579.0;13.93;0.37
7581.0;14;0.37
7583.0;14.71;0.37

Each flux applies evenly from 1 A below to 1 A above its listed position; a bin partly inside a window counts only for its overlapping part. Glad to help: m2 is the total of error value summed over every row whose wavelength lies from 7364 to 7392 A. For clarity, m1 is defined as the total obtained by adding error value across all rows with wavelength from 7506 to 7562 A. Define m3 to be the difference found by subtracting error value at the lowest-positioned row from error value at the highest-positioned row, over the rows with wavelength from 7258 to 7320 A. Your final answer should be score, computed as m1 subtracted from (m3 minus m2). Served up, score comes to -17.3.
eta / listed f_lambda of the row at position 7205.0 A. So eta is 13.05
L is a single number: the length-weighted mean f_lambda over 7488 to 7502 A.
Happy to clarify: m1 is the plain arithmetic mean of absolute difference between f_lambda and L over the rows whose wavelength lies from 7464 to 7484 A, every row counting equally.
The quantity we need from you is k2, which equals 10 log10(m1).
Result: -0.7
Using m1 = 0.86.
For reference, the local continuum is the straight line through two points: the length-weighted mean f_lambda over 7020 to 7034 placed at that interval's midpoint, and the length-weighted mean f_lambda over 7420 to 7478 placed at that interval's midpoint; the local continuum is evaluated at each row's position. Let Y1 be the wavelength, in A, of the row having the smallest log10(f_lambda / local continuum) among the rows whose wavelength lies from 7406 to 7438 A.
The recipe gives 7425.0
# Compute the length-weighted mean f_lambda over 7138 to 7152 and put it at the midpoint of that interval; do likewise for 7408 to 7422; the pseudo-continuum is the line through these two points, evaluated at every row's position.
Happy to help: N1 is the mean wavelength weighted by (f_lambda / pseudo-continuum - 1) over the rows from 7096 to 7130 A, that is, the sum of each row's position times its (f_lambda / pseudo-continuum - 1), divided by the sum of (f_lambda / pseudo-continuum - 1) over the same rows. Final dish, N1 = 7111.9 A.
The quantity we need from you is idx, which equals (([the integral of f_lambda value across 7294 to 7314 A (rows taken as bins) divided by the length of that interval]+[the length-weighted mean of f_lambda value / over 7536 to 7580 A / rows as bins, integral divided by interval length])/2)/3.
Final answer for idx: 4.86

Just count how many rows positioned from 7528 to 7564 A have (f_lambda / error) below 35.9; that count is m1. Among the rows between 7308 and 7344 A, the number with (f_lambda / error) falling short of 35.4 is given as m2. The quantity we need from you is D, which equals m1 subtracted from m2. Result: 7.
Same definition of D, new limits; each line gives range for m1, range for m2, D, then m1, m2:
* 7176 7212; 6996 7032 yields -5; 10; 5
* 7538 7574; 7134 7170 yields 3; 2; 5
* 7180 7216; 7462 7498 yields 8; 9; 17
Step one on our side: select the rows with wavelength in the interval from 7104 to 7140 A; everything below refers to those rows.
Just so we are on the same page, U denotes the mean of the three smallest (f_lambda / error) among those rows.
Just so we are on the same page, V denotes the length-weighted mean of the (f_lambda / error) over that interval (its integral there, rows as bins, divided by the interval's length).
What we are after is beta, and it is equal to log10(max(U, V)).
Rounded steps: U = 35.8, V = 37.2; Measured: 1.57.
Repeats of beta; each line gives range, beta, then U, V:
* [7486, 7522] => 1.49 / 27.1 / 31.1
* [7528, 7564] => 1.58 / 34.9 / 38.4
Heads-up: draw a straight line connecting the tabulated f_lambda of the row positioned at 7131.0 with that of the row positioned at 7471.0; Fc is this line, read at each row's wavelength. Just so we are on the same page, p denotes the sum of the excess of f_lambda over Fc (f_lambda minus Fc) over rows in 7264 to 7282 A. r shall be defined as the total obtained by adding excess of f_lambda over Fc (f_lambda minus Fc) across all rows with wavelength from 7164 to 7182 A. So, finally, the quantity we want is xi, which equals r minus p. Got -4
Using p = 4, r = 0.8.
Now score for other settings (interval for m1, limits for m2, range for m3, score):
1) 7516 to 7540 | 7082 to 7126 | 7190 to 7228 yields -13.7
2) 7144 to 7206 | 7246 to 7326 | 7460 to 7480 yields -30.9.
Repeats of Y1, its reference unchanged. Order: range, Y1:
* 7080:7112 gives 7097.0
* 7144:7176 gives 7149.0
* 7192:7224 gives 7211.0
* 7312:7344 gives 7329.0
